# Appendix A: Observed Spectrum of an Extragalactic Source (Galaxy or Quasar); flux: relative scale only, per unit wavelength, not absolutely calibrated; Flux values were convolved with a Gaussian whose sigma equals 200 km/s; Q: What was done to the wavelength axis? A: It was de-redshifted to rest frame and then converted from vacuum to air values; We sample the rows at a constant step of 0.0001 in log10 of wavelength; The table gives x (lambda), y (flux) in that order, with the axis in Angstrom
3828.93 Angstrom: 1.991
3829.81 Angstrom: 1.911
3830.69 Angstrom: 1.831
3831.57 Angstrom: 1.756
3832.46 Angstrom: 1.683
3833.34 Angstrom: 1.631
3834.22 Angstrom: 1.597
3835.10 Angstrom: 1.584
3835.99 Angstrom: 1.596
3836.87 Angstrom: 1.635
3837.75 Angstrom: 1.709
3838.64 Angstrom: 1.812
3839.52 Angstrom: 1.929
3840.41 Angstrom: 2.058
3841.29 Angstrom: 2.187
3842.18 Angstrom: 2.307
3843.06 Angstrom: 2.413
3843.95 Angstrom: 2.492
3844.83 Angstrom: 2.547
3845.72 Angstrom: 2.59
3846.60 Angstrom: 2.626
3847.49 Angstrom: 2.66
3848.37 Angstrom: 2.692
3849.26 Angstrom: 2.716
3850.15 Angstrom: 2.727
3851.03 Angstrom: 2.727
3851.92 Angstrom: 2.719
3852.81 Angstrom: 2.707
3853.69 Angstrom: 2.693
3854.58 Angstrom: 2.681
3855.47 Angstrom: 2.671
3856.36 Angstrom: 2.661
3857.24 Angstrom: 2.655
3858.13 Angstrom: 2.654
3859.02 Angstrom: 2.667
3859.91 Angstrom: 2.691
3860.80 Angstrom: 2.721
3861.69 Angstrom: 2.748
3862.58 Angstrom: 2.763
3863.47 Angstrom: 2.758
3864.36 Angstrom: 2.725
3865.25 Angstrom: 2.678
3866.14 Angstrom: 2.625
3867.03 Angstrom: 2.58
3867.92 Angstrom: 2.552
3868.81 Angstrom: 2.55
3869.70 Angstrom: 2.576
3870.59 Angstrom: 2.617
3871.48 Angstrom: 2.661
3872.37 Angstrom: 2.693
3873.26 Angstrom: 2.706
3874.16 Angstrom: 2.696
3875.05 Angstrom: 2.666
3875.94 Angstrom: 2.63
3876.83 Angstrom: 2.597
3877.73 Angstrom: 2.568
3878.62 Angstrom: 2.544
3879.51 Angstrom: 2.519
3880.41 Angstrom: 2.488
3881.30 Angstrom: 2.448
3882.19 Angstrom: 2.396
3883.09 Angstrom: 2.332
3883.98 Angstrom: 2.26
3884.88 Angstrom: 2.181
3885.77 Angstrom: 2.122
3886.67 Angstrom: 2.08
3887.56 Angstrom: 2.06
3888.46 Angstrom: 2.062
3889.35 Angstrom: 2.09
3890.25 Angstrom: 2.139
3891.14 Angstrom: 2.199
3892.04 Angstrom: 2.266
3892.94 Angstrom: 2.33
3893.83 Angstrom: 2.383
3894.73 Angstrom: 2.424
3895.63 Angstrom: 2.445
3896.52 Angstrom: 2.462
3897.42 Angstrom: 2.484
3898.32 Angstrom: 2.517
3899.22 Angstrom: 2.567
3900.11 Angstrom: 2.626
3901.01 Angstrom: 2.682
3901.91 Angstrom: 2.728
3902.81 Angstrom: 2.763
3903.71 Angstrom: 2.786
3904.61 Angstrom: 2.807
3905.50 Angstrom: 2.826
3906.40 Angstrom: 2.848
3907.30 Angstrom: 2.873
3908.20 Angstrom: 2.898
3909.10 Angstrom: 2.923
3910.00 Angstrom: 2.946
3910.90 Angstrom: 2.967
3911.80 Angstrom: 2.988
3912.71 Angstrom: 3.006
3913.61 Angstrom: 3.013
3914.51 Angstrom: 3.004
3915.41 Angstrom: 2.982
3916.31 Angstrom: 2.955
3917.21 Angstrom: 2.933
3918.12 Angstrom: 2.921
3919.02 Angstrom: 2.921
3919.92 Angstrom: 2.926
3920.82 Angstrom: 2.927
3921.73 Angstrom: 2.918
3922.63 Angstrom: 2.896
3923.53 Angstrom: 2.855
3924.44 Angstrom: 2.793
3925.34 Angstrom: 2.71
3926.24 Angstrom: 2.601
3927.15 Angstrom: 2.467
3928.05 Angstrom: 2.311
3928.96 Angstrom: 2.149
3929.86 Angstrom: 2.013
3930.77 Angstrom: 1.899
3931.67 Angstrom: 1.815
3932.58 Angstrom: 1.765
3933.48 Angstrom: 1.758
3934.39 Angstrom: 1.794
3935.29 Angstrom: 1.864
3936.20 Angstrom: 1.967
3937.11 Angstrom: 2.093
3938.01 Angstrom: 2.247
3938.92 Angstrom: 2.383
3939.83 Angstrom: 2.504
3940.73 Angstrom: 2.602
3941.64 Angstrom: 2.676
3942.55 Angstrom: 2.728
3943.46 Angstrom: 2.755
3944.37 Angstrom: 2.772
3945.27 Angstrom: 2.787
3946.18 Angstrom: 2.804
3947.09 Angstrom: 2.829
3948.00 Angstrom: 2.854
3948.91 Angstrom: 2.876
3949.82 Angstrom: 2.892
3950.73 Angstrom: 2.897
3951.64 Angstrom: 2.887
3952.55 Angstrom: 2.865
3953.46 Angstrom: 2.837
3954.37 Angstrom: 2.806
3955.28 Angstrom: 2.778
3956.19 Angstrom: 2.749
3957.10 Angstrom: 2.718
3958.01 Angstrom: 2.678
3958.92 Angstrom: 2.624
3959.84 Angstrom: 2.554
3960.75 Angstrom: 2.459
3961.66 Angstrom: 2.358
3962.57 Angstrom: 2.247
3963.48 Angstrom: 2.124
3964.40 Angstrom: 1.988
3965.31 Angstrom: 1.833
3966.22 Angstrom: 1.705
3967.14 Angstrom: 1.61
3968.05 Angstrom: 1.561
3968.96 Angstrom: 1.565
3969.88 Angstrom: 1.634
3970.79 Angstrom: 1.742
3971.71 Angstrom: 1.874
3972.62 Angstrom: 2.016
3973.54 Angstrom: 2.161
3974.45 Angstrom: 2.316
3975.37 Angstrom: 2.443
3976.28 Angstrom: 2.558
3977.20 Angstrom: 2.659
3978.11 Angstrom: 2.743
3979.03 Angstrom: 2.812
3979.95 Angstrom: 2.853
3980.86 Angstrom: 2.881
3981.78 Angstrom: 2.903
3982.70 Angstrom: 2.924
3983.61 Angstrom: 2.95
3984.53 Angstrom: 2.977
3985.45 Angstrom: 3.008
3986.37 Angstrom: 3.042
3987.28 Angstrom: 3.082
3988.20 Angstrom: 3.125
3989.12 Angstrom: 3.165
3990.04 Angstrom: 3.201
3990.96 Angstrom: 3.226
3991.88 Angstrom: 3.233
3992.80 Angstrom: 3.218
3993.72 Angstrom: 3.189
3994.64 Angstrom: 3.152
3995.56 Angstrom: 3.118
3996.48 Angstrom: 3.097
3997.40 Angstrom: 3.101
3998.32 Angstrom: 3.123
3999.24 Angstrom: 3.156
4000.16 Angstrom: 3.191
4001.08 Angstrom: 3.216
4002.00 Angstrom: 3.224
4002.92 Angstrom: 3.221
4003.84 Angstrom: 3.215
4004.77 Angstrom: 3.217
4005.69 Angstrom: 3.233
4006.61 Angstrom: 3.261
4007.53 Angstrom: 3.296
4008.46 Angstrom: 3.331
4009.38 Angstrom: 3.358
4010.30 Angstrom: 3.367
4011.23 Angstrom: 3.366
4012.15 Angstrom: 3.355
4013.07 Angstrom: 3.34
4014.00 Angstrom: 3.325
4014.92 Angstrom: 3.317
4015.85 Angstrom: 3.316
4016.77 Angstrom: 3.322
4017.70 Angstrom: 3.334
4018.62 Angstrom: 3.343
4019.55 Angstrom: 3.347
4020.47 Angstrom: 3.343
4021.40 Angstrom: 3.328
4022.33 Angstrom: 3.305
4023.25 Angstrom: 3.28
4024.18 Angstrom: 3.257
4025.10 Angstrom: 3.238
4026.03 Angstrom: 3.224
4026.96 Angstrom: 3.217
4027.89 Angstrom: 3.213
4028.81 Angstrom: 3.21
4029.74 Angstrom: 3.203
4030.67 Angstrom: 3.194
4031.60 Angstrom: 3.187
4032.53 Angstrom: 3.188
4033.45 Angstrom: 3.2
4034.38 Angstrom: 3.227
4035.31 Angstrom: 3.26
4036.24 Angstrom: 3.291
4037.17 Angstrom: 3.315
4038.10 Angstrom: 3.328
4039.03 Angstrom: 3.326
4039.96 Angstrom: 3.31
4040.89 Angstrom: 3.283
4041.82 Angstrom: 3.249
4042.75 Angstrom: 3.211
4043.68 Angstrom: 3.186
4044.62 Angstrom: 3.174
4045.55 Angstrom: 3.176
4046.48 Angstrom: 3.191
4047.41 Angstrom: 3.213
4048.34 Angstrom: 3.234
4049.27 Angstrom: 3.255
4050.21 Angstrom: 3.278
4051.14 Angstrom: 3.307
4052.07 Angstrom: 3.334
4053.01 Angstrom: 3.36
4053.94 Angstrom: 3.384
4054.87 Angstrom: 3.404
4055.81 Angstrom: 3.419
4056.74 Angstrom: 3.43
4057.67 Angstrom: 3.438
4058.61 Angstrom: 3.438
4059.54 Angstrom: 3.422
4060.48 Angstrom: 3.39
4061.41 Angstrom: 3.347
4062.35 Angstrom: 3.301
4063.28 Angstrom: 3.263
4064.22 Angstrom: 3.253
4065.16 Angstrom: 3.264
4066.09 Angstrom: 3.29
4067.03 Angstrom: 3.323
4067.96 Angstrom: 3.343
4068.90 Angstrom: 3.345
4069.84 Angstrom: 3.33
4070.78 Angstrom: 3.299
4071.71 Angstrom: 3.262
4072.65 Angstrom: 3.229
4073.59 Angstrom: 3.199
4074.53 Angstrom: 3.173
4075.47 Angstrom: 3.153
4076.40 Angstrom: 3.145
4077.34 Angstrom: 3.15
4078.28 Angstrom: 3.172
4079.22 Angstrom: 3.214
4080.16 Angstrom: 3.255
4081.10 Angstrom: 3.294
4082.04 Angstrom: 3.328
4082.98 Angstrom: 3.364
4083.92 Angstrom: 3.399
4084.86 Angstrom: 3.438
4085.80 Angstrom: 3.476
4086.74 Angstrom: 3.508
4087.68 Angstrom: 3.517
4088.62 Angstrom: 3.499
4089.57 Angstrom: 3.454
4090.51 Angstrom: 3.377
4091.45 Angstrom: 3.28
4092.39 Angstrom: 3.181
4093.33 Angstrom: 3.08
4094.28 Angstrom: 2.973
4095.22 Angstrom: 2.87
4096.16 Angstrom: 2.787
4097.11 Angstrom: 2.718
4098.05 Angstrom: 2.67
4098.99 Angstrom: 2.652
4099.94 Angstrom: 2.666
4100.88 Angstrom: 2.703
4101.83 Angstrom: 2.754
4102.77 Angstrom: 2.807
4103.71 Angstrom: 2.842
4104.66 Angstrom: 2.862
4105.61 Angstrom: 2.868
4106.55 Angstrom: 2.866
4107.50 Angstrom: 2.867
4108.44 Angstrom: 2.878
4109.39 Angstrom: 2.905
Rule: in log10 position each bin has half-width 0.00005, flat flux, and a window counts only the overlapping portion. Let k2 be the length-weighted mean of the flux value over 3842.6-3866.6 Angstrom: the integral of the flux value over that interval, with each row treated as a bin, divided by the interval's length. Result 2.67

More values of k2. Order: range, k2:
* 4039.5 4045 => 3.23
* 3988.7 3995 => 3.20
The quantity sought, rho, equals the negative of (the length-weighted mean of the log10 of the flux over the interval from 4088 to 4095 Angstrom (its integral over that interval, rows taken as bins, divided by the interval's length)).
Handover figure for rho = -0.51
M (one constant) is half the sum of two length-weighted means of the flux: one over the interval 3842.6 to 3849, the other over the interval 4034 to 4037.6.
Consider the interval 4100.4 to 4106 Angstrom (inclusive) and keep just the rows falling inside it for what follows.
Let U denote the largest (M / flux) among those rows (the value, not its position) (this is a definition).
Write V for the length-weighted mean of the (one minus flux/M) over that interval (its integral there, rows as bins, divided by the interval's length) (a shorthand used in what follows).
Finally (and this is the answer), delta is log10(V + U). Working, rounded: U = 1.08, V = 0.04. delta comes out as 0.05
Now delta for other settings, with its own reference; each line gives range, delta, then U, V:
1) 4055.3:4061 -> -0.16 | 0.86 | -0.17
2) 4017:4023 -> -0.13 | 0.89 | -0.14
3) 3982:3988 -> -0.01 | 1.00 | -0.03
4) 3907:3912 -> 0.01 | 1.02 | 0.00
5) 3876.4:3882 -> 0.12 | 1.20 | 0.14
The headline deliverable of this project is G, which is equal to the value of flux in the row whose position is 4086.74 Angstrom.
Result 3.508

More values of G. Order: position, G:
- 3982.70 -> 2.924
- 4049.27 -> 3.255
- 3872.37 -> 2.693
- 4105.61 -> 2.868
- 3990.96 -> 3.226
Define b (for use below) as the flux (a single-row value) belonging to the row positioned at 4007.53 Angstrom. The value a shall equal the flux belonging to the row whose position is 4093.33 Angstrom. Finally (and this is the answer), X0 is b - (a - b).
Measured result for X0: 3.51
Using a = 3.08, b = 3.296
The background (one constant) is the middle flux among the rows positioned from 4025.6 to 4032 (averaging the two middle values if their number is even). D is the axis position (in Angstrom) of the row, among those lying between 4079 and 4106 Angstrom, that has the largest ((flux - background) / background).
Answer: 4087.68 Angstrom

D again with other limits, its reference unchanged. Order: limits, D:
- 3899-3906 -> 3905.50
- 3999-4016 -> 4010.30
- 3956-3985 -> 3984.53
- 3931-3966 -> 3950.73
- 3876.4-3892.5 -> 3876.83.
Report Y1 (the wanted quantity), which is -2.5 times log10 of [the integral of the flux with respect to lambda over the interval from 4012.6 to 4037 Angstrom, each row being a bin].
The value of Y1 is -4.8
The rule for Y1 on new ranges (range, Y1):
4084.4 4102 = -4.3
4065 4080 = -4.2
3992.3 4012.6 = -4.5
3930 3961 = -4.7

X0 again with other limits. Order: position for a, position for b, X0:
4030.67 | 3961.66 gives 1.52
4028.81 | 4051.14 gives 3.40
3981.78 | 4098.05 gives 2.44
